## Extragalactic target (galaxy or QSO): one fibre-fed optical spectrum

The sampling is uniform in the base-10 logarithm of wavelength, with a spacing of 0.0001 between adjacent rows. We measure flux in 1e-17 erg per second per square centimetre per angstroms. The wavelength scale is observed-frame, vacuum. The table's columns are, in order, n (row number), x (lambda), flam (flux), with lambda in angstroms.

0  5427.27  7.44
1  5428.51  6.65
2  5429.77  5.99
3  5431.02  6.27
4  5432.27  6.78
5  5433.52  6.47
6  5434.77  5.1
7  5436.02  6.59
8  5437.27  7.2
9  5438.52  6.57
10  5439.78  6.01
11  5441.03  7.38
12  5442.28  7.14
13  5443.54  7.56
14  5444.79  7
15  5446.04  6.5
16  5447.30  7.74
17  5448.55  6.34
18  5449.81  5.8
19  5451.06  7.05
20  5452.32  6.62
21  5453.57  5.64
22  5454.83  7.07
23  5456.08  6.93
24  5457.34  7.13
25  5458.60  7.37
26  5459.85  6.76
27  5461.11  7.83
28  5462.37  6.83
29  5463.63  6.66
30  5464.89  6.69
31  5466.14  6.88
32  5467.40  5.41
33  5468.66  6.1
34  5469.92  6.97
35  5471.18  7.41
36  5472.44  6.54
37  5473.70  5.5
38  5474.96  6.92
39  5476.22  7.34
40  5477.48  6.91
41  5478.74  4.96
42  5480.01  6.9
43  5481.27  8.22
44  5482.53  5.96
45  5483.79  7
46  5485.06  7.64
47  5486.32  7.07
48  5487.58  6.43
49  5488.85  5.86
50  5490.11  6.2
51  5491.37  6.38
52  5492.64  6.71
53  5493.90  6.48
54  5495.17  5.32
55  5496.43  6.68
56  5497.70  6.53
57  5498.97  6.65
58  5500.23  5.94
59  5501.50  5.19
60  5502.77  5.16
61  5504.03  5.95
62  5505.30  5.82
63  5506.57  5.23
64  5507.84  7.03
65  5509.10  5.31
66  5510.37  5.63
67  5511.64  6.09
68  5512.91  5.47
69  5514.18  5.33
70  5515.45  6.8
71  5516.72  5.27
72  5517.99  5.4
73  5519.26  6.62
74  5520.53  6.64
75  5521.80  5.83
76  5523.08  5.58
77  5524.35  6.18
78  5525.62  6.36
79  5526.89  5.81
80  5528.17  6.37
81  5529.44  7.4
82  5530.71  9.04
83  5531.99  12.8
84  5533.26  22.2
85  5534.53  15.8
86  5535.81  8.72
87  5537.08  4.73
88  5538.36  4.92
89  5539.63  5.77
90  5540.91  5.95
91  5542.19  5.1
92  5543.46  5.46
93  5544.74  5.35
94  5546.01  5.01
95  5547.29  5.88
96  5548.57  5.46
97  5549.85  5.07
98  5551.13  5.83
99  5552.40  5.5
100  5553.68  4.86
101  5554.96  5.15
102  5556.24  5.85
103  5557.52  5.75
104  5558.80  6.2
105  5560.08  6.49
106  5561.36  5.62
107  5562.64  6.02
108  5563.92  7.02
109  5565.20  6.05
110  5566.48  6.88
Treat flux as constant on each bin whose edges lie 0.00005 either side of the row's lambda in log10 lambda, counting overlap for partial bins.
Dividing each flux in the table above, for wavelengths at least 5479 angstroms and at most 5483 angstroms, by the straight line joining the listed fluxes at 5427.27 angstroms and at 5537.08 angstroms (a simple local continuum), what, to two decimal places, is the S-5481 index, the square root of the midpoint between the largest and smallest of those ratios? 1.08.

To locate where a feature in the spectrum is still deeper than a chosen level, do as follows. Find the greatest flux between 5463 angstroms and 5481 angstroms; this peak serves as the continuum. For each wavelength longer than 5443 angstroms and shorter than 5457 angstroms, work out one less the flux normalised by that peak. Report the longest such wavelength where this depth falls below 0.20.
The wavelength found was 5456.08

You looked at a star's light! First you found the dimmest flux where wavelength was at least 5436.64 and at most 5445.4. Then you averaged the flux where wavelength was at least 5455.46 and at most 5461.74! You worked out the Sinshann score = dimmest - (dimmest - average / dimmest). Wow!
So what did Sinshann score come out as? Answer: 1.20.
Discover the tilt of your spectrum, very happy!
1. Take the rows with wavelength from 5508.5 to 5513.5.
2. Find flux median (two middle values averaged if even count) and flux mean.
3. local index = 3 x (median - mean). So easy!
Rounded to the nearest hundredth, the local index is -0.23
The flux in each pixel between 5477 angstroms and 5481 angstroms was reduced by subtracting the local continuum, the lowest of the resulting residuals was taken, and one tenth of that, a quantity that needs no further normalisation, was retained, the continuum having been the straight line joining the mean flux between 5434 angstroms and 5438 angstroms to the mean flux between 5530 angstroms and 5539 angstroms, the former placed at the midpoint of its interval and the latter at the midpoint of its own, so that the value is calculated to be -0.35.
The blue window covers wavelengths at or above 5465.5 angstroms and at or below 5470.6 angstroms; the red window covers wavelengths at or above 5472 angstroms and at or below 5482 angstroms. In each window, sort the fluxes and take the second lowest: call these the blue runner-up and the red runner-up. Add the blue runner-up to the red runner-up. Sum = 11.6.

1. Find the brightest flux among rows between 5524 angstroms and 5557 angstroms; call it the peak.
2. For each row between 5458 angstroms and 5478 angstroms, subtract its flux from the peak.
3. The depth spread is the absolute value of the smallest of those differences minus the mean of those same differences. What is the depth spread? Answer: 1.1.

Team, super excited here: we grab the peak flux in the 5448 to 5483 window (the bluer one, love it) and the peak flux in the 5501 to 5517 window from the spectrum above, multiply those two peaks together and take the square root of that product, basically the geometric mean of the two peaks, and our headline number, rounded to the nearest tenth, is 7.6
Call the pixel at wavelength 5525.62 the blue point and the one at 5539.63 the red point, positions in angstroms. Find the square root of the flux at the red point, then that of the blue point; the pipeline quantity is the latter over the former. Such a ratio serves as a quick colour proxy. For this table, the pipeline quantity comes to 1.05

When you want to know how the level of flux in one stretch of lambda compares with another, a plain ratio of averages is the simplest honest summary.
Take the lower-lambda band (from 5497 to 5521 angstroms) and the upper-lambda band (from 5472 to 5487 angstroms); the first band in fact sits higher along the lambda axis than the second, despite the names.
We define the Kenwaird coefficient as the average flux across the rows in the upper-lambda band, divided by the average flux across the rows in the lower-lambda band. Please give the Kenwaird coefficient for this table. 1.14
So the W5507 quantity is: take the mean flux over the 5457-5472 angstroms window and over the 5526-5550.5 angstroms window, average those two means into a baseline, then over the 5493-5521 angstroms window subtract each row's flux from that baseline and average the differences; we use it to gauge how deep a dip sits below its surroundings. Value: 1.3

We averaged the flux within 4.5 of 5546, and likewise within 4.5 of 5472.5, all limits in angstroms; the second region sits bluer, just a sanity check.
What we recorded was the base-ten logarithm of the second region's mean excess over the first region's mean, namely 0.13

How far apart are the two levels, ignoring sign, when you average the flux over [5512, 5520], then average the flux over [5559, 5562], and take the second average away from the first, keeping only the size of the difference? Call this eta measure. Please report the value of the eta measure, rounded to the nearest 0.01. 0.24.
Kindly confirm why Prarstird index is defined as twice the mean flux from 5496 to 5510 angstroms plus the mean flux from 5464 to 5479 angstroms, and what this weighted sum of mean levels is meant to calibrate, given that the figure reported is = 18.4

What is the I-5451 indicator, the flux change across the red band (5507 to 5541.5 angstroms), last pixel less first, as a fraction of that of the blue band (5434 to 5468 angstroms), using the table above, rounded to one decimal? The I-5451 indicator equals -3.5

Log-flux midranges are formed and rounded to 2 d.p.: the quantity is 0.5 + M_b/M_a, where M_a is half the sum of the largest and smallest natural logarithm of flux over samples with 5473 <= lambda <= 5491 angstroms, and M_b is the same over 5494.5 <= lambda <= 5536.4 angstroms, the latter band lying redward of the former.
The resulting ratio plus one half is 1.78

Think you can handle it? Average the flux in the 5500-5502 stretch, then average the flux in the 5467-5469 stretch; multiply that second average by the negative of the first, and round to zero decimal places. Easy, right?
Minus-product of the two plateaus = -32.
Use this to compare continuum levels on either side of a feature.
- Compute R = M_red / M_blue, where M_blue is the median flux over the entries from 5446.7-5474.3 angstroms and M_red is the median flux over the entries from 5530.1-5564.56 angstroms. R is 0.85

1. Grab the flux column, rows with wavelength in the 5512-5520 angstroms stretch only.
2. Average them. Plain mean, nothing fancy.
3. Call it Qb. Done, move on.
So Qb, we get 5.8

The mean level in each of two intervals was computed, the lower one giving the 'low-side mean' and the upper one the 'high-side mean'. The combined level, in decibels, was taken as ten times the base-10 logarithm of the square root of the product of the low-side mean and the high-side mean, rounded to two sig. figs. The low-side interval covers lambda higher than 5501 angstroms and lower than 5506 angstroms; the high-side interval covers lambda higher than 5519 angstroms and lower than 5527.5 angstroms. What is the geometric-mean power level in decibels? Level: 7.7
